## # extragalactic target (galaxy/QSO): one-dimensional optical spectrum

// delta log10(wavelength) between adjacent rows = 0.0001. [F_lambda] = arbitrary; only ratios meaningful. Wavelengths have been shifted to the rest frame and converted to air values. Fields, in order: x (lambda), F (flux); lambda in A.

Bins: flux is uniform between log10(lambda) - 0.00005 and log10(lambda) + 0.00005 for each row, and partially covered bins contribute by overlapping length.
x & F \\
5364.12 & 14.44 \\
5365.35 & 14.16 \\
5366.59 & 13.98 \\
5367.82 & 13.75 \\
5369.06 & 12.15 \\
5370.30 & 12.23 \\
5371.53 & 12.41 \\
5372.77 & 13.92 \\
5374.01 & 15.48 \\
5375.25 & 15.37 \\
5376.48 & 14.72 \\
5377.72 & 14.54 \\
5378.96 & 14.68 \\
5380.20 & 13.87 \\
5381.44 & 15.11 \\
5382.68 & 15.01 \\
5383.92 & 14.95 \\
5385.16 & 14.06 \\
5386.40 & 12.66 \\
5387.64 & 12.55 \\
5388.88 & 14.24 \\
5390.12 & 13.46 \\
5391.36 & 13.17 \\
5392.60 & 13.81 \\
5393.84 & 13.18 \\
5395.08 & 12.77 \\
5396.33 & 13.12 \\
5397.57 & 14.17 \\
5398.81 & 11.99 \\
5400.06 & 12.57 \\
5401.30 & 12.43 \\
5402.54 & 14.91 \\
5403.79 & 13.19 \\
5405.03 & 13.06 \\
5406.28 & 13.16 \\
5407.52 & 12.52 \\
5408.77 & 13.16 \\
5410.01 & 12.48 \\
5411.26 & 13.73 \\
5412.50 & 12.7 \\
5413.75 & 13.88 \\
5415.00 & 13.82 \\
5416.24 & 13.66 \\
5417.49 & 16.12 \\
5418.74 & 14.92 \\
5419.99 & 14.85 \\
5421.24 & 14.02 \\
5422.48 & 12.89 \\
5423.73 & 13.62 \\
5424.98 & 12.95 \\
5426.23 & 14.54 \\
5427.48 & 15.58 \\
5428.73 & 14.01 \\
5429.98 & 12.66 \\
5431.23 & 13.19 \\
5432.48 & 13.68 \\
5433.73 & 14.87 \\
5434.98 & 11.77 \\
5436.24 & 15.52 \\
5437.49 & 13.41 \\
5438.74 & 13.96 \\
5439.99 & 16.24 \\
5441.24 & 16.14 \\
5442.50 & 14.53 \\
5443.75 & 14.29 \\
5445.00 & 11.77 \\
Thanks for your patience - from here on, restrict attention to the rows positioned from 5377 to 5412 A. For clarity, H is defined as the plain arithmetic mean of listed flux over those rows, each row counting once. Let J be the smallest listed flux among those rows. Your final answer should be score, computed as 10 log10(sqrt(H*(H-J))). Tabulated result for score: 6.58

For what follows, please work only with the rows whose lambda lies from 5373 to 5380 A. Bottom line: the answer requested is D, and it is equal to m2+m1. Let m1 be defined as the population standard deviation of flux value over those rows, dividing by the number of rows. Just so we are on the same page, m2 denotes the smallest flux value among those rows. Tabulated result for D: 14.9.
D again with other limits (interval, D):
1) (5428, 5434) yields 13.4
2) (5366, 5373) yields 13.0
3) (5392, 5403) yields 12.9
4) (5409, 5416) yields 13.1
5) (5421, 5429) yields 13.8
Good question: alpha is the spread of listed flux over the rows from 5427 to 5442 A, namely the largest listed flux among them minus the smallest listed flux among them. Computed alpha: 4.5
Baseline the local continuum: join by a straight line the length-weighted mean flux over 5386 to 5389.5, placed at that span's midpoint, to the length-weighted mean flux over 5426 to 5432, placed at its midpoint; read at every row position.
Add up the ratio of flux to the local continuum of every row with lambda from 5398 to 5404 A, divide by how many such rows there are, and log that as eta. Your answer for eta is 0.97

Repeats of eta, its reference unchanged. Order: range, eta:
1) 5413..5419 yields 1.06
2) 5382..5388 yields 1.05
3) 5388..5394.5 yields 1.02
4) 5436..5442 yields 1.06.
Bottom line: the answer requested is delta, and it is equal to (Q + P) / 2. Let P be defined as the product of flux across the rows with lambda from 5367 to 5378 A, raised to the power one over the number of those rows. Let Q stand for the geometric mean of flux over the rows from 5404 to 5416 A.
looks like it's 13.5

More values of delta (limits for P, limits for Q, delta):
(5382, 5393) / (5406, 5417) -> 13.5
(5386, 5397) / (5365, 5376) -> 13.4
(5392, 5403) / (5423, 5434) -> 13.5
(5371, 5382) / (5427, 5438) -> 14.1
